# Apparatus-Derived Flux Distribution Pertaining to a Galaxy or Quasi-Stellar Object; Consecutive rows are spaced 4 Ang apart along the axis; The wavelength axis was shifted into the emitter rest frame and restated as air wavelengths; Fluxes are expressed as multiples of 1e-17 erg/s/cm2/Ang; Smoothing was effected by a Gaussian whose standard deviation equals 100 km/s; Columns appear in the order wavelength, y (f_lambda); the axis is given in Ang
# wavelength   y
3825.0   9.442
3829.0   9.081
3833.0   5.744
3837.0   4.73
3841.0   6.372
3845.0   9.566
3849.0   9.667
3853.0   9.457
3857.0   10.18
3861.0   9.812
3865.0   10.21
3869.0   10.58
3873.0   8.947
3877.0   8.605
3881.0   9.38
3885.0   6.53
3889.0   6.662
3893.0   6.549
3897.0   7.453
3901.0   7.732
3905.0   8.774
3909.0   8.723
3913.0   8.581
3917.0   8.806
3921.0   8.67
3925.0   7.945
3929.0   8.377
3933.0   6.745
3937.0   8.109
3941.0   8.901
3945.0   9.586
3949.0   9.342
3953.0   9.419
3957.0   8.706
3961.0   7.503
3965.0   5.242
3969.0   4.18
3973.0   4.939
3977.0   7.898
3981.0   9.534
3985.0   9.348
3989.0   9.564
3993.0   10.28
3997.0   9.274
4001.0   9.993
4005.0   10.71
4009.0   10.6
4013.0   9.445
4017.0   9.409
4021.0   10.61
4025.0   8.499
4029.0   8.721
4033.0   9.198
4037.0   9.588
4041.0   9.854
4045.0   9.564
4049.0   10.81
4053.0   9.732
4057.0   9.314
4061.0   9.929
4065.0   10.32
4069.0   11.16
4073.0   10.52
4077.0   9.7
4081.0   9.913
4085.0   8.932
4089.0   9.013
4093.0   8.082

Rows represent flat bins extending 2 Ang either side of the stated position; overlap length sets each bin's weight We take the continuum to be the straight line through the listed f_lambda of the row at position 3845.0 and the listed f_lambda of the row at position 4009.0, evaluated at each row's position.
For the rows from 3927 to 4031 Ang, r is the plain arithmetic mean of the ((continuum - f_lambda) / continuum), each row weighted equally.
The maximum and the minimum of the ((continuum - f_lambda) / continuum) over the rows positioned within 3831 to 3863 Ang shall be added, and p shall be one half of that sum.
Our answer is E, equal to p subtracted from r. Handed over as -0.05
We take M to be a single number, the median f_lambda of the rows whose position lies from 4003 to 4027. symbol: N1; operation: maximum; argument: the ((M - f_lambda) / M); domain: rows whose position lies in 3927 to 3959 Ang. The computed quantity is 0.33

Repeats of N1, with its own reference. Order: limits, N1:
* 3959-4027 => 0.58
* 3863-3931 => 0.35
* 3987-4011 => 0.07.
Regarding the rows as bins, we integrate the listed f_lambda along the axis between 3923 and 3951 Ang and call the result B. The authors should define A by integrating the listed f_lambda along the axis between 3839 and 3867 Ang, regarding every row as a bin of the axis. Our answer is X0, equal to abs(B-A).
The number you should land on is 25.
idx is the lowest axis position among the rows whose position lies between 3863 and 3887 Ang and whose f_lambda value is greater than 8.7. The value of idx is 3865.0 Ang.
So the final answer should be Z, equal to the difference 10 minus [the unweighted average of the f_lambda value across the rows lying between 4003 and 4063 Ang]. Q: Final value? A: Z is 0.27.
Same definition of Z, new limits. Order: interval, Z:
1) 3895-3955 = 1.52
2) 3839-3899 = 1.34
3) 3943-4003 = 1.68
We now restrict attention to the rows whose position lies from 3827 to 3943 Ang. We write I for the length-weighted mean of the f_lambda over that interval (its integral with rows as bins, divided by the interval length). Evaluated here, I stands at 8.3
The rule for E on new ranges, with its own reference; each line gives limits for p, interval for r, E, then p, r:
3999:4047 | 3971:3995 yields 0.08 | 0.10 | 0.177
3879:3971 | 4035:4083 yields -0.24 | 0.32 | 0.081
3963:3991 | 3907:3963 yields -0.18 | 0.34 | 0.158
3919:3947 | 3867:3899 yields -0.02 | 0.20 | 0.174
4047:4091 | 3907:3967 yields 0.09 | 0.09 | 0.181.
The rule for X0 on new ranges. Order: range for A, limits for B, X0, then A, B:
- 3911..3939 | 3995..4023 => 51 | 229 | 280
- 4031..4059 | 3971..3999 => 29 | 272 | 243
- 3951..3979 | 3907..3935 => 40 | 192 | 231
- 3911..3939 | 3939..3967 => 6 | 229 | 235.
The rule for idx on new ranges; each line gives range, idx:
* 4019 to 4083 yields 4021.0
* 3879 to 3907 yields 3881.0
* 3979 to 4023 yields 3981.0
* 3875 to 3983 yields 3881.0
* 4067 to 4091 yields 4069.0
